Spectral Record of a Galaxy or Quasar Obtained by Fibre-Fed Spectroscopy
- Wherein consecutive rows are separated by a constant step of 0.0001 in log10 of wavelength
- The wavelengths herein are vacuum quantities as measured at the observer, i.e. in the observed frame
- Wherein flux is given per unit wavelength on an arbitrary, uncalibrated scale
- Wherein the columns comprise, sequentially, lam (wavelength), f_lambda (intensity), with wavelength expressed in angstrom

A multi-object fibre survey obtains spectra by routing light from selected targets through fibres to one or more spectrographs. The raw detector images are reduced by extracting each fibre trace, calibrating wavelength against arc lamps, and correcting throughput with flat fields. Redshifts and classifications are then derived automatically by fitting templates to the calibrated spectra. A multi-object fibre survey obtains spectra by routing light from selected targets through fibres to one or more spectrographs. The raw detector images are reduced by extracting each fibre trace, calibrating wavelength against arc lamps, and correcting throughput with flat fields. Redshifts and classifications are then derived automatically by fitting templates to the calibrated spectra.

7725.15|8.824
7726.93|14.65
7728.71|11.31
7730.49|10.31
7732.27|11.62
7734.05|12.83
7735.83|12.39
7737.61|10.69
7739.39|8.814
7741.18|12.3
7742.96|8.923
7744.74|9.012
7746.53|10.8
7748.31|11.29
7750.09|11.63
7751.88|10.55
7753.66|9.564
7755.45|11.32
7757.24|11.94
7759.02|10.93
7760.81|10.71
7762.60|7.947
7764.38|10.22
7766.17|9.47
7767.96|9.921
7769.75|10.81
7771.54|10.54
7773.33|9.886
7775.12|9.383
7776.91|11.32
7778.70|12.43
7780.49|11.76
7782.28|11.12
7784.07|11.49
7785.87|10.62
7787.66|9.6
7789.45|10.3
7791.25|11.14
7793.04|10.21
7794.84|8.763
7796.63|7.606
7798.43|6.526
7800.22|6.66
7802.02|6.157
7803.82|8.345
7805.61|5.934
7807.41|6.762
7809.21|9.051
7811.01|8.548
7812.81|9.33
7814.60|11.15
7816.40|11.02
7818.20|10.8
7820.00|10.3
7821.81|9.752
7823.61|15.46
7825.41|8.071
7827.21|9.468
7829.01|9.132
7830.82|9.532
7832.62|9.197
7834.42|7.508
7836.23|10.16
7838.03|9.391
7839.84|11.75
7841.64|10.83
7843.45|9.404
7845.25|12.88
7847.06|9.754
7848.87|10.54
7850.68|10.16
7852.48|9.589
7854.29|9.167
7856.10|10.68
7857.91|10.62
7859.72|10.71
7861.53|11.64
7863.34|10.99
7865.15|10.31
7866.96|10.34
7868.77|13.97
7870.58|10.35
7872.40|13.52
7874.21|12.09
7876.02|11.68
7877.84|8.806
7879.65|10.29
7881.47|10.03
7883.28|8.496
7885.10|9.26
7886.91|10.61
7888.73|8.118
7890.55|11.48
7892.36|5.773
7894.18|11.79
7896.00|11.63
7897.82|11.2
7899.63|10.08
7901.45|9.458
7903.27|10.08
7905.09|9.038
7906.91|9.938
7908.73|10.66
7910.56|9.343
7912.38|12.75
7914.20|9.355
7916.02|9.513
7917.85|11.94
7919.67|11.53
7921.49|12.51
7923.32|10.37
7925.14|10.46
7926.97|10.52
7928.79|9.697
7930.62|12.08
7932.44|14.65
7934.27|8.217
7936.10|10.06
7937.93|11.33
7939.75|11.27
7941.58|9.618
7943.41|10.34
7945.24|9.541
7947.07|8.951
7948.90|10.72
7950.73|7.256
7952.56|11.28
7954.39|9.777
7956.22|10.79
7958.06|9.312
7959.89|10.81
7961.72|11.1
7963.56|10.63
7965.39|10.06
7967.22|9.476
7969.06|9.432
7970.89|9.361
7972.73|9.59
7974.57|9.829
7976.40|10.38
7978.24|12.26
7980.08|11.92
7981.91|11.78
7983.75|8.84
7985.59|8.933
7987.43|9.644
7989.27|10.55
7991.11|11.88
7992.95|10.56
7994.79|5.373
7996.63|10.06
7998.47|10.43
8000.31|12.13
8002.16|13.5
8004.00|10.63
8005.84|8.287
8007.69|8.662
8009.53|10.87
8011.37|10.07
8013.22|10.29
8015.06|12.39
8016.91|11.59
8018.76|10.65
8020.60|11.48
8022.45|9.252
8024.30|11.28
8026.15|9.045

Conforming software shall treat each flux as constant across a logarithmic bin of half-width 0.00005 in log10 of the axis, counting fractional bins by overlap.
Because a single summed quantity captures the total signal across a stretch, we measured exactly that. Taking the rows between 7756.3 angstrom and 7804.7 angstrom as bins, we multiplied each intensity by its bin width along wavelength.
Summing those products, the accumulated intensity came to 476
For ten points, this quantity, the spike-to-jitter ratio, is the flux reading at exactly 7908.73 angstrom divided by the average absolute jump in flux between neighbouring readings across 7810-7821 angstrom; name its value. 15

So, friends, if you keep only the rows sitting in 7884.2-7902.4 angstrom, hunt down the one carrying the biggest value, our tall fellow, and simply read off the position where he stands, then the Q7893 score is 7894.18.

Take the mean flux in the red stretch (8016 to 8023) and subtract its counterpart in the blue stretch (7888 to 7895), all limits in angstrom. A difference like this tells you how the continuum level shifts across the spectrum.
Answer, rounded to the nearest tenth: 1.5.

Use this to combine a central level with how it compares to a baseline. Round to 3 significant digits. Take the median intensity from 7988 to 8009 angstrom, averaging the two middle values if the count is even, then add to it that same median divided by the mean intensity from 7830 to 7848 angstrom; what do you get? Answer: 11.6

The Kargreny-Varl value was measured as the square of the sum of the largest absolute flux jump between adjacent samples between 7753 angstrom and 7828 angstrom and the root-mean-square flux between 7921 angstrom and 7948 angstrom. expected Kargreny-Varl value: 329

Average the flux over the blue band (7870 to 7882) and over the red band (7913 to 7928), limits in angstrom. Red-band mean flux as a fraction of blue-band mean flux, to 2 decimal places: 0.98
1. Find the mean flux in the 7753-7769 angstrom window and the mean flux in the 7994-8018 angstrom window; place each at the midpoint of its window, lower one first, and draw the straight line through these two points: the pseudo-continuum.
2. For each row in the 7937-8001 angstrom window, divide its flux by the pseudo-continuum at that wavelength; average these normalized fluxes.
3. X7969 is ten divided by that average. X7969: 10.2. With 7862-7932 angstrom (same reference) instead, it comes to 9.8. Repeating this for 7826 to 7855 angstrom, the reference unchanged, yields 10.4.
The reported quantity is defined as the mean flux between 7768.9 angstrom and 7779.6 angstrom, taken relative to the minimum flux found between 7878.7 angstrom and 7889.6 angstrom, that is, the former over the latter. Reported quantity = 1.3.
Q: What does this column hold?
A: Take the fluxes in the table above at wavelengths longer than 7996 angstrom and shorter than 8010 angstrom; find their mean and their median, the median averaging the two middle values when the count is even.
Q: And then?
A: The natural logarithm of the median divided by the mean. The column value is -0.004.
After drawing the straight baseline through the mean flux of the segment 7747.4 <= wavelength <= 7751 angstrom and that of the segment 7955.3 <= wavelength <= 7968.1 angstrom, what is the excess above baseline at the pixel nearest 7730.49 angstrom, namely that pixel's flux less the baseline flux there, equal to -1.3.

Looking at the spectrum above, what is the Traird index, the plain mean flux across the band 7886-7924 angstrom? 10.3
